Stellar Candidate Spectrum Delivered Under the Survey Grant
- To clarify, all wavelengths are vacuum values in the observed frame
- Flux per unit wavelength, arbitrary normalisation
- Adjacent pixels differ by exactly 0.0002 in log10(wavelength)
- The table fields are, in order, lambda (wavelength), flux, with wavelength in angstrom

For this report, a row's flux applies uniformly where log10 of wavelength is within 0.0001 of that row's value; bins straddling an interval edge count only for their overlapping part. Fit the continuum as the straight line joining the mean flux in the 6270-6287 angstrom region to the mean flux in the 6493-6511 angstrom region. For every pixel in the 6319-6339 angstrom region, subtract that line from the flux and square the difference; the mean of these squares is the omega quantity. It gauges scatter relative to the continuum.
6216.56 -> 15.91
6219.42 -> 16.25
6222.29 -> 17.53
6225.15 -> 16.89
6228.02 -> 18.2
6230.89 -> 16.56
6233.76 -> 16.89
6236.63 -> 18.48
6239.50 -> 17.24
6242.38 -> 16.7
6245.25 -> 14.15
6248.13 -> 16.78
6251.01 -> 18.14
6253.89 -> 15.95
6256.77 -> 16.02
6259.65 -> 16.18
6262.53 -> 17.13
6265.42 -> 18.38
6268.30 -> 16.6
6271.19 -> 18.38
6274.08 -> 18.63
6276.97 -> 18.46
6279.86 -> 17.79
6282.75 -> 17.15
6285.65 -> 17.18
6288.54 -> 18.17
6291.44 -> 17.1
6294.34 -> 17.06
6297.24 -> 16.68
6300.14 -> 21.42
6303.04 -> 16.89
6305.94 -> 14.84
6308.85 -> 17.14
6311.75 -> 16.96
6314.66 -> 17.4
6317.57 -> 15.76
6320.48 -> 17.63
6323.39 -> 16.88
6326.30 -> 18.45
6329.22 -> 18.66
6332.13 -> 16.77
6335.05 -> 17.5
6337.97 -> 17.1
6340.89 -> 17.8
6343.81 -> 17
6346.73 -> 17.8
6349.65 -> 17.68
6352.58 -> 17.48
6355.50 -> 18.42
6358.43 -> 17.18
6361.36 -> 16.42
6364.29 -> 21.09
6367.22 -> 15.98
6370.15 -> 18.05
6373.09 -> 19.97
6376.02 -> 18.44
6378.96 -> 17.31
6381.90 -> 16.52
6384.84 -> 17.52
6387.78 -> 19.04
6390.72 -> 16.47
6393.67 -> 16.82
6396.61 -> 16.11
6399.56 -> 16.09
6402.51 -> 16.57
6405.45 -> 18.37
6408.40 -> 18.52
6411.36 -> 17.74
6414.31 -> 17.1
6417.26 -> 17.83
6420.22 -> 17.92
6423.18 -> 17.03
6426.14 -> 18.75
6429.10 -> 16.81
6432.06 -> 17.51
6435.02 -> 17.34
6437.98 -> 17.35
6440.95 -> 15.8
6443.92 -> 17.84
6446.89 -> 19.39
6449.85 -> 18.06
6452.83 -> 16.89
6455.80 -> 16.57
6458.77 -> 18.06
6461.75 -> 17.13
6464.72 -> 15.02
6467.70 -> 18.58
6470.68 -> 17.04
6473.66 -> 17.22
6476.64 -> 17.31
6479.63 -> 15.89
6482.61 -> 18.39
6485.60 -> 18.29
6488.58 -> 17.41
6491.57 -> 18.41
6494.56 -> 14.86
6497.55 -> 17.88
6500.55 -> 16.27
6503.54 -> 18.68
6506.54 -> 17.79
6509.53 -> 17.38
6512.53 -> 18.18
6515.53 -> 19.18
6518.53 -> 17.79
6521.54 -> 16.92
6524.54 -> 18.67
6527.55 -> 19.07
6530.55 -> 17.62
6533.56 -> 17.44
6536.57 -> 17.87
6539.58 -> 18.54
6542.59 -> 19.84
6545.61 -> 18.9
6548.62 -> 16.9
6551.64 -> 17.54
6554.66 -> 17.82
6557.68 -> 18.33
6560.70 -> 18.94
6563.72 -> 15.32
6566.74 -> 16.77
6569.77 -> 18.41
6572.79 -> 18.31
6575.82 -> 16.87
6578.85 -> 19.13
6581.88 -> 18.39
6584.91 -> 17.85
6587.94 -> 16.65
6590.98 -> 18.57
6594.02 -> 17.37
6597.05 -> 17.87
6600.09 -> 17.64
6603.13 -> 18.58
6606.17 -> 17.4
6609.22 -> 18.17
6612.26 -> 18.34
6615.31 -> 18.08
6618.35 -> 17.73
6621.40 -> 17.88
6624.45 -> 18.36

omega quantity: 0.5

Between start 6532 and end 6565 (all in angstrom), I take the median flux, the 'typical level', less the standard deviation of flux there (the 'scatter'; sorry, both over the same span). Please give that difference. 16.7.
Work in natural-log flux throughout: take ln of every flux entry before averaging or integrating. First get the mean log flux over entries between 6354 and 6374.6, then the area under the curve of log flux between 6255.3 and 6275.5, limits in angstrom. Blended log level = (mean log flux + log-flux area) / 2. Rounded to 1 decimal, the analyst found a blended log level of 30.2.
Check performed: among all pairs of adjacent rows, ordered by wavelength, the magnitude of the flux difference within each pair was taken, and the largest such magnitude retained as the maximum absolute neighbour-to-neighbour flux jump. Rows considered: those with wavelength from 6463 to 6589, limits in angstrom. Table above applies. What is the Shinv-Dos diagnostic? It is 3.62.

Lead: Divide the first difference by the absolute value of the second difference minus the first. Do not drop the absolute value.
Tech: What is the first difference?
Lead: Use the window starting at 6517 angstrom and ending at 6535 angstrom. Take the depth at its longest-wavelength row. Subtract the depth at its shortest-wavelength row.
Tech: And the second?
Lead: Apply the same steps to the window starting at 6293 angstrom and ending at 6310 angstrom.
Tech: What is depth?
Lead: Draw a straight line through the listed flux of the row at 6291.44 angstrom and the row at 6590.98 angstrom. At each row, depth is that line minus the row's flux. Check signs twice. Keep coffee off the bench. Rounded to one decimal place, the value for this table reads 1.0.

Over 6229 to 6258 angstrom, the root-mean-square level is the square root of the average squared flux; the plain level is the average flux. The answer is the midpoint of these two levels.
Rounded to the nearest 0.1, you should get 16.7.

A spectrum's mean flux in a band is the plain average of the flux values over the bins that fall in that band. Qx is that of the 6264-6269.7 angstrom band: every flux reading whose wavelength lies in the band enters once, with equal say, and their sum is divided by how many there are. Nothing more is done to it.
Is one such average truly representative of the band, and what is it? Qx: 17.5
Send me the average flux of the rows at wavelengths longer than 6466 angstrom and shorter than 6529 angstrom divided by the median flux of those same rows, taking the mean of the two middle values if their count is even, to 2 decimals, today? 0.99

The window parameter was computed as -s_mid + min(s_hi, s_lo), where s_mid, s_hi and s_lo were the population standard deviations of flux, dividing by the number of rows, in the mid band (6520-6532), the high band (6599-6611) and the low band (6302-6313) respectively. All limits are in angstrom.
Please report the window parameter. -0.39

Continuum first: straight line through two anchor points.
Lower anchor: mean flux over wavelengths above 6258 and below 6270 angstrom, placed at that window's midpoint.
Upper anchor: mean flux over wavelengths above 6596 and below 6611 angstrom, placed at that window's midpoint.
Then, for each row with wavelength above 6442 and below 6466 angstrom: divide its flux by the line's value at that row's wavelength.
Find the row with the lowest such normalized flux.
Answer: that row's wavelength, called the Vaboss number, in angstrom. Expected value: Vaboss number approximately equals 6464.72 angstrom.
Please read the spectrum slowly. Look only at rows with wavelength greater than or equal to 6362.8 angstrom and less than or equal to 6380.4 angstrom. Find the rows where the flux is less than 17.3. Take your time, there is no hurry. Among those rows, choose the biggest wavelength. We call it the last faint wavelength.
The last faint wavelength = 6367.22 angstrom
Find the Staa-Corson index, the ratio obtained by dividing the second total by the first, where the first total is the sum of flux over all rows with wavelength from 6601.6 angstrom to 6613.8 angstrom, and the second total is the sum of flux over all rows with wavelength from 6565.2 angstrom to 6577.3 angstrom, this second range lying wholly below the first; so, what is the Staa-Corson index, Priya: 0.97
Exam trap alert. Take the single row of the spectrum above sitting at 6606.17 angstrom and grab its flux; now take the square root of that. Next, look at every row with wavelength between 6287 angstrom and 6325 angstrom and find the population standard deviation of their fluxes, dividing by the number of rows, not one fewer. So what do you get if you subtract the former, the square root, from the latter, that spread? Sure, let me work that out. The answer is -2.7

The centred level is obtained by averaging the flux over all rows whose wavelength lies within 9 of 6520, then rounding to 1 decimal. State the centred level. 18.3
